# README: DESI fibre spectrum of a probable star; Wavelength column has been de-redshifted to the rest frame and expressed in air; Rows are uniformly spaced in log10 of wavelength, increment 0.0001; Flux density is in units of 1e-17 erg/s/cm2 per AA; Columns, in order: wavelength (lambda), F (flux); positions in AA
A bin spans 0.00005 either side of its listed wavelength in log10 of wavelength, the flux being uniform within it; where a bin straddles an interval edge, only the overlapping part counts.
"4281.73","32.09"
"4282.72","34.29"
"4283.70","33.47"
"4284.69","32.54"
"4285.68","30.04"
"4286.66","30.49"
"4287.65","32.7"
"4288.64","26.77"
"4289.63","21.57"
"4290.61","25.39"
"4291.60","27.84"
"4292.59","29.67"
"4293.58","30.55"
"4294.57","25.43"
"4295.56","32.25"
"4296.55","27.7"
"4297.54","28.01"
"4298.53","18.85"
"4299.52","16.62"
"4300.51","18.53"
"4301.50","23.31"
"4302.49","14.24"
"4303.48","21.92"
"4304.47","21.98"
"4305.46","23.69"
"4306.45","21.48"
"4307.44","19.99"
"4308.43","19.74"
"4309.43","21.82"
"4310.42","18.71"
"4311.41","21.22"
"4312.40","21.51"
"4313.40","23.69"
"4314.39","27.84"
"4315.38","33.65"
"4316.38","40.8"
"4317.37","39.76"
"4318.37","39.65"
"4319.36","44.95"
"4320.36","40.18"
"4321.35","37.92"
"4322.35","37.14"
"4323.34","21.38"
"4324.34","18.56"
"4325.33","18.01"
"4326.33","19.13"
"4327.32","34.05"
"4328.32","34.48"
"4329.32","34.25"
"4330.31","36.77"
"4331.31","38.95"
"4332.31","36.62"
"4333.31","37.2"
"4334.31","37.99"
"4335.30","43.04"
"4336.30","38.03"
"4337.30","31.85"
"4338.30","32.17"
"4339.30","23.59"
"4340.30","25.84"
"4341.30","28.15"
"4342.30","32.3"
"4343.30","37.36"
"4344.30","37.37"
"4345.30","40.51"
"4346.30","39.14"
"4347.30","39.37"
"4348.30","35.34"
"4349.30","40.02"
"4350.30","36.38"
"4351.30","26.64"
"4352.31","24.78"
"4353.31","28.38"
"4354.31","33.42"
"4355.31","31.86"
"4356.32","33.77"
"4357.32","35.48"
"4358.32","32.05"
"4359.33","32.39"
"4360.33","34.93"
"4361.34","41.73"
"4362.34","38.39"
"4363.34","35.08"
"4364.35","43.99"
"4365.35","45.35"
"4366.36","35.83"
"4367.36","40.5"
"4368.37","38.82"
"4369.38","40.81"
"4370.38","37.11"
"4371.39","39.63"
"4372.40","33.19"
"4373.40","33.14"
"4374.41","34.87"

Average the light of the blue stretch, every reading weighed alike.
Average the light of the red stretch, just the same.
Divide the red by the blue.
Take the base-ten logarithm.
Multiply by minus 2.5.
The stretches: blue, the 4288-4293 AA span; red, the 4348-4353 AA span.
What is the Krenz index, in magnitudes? -0.2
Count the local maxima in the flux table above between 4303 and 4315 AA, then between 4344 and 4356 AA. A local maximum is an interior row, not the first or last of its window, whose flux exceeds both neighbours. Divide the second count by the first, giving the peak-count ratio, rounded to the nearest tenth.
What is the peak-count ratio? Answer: 2.0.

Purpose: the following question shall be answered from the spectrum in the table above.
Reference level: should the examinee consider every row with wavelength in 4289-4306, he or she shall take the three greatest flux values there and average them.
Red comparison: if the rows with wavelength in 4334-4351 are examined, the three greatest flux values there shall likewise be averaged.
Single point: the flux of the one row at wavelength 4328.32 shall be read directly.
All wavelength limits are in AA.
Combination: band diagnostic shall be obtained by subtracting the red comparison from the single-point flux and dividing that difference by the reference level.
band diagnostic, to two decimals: -0.22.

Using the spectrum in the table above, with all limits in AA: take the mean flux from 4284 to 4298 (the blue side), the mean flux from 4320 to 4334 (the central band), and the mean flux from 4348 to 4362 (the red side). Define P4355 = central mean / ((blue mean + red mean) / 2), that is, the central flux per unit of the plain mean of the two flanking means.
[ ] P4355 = 1.02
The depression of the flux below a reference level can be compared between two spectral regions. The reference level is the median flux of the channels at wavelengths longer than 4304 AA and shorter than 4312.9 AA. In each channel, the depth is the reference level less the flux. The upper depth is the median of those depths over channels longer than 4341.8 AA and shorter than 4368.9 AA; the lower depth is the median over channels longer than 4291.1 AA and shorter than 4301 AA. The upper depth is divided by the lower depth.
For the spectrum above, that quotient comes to 2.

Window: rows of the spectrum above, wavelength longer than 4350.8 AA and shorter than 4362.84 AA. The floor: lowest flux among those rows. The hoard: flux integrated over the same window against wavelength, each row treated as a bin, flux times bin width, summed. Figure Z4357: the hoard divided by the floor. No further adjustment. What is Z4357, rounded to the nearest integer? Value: 16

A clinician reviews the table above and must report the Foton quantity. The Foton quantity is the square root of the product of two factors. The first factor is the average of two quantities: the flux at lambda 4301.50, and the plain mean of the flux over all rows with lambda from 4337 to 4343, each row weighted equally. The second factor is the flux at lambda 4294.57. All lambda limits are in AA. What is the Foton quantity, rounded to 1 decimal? 25.8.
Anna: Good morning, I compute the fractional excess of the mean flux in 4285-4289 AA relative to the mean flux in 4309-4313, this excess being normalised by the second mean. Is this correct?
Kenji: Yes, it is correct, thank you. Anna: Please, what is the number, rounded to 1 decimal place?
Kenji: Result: 0.4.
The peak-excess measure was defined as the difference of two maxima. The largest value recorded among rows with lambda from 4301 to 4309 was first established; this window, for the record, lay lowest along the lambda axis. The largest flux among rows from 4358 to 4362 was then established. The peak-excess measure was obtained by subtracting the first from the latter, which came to 18.0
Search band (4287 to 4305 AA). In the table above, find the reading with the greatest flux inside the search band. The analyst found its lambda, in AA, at 4287.65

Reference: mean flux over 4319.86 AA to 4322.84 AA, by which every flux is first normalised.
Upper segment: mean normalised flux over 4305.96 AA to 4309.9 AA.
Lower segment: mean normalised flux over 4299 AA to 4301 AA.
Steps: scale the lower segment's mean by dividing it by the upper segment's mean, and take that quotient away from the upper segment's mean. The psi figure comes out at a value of -0.31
